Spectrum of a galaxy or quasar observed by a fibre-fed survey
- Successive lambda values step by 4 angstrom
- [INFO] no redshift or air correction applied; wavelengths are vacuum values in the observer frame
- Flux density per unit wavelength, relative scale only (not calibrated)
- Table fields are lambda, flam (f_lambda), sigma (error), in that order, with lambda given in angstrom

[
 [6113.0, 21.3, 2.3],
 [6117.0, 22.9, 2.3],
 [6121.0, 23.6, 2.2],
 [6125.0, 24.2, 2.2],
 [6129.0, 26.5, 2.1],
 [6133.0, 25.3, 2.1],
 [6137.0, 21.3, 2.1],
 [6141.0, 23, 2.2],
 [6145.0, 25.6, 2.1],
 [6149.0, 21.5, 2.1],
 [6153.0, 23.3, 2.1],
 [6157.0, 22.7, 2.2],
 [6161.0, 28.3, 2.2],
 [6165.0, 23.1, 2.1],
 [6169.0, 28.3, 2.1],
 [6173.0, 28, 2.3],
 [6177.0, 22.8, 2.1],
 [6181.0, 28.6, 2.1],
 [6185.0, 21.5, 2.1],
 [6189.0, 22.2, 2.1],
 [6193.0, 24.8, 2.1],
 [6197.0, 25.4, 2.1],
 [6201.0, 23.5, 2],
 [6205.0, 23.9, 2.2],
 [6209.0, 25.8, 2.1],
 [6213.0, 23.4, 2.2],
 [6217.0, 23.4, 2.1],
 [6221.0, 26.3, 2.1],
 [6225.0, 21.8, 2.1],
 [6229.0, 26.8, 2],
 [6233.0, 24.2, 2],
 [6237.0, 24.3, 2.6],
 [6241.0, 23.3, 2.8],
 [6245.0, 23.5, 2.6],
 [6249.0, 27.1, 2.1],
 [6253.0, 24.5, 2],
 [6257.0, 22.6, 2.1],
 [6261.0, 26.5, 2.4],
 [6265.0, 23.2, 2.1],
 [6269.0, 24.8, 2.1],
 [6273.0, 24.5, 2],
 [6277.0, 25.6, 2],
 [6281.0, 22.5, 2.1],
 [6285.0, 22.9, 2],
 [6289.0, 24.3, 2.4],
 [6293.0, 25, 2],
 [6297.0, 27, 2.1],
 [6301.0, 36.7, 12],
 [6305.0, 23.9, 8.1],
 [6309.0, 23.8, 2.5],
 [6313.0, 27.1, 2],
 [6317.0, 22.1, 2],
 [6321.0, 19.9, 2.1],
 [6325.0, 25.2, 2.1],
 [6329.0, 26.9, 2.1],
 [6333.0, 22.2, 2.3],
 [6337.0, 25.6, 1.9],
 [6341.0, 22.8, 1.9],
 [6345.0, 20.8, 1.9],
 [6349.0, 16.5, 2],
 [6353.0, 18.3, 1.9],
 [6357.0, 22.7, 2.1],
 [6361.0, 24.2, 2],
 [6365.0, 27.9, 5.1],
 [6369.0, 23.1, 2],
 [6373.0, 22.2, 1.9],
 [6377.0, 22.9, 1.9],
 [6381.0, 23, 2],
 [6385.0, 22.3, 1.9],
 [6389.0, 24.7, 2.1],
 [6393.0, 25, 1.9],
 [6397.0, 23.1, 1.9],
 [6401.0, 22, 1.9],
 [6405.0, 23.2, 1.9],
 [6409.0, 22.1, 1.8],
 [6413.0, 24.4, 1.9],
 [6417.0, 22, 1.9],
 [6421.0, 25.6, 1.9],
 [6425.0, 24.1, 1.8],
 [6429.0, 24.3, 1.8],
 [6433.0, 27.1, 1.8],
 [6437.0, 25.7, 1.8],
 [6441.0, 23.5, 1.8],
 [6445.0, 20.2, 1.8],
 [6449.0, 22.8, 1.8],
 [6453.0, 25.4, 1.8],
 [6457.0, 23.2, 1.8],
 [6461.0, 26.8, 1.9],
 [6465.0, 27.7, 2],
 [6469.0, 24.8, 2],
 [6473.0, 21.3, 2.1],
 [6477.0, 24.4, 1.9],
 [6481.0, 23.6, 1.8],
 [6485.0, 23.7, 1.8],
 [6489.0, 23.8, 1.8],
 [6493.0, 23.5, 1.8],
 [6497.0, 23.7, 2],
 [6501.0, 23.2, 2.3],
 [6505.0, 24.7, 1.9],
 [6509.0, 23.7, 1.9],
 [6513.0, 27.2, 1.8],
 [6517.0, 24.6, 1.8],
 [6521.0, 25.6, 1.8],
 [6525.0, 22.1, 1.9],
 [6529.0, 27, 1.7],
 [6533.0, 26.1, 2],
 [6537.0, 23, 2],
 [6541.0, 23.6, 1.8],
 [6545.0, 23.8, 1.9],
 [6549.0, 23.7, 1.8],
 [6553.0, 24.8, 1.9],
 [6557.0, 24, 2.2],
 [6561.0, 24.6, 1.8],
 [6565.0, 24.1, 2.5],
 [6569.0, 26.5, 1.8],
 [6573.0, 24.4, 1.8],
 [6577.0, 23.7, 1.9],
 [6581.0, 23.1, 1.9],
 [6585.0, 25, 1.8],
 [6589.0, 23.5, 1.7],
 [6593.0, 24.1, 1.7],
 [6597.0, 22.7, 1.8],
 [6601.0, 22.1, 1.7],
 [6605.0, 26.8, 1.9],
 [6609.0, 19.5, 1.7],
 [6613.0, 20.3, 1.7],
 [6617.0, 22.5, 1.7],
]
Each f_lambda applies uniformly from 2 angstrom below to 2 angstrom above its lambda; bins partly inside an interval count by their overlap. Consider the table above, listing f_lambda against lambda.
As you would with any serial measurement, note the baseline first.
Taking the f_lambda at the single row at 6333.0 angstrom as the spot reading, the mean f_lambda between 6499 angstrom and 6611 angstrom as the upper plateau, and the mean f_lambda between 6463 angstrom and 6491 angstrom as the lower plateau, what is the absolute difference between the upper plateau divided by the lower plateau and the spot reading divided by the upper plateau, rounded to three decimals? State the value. 0.082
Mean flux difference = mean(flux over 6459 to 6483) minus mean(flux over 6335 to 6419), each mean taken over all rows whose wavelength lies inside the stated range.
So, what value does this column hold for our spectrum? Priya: 1.97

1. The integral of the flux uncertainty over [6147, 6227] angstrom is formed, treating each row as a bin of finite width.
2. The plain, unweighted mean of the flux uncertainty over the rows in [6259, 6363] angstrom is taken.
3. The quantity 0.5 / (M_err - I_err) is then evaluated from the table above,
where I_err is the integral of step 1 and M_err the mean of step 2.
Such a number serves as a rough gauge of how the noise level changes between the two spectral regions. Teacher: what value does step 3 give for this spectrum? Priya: -0.0030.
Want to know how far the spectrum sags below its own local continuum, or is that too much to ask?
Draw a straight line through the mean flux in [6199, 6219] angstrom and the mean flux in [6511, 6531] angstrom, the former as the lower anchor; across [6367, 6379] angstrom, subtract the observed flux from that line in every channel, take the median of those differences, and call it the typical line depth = 1.8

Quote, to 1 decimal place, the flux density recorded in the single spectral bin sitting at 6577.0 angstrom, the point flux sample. 23.7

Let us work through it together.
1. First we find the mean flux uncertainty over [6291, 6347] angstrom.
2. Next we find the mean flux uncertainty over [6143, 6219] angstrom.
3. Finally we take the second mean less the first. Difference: -1.09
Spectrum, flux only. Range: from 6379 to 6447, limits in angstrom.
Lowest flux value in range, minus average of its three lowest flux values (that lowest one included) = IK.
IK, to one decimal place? -1.2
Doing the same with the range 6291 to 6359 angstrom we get -1.7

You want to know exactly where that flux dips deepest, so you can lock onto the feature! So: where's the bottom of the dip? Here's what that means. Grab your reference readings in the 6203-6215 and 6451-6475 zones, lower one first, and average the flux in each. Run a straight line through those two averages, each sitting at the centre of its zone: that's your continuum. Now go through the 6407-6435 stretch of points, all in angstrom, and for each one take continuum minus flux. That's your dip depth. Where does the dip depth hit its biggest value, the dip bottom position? 6417.0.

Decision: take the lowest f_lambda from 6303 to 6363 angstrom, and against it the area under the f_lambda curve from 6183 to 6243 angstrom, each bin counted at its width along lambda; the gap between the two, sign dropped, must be 1426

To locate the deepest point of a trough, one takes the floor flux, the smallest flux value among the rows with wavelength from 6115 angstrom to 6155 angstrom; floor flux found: 21.3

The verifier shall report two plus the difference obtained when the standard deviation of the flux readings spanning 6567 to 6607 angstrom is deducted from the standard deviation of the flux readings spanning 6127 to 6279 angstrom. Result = 2.5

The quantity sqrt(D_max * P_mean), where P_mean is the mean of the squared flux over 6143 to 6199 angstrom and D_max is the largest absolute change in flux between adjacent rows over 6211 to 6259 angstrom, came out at 55.6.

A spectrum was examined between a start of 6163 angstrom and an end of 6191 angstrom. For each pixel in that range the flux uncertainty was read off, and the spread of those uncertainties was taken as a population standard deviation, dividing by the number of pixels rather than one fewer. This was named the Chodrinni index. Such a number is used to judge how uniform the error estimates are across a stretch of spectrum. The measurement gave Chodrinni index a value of 0.070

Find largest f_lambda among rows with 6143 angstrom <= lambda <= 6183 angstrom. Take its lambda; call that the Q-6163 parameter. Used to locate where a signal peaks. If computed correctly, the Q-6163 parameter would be 6181.0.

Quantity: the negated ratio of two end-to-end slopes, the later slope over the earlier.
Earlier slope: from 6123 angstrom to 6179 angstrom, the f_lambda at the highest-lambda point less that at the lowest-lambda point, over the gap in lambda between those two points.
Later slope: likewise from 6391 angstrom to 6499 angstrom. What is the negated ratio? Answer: -0.5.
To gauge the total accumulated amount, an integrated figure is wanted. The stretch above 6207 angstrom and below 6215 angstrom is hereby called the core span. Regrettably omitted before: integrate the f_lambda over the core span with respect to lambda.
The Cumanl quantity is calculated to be 197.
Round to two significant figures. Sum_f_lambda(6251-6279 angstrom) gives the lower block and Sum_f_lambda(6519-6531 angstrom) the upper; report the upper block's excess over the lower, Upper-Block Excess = -97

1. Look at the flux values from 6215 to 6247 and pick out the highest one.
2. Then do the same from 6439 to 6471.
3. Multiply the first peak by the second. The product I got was 742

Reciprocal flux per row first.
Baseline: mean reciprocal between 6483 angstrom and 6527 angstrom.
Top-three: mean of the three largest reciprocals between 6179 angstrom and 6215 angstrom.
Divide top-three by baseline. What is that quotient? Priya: 1.08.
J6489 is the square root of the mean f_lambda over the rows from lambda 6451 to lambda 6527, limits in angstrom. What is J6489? 4.94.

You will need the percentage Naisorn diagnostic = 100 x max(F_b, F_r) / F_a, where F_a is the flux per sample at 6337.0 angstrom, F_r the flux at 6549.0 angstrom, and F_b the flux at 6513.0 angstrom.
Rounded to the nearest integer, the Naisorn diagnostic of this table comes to 106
